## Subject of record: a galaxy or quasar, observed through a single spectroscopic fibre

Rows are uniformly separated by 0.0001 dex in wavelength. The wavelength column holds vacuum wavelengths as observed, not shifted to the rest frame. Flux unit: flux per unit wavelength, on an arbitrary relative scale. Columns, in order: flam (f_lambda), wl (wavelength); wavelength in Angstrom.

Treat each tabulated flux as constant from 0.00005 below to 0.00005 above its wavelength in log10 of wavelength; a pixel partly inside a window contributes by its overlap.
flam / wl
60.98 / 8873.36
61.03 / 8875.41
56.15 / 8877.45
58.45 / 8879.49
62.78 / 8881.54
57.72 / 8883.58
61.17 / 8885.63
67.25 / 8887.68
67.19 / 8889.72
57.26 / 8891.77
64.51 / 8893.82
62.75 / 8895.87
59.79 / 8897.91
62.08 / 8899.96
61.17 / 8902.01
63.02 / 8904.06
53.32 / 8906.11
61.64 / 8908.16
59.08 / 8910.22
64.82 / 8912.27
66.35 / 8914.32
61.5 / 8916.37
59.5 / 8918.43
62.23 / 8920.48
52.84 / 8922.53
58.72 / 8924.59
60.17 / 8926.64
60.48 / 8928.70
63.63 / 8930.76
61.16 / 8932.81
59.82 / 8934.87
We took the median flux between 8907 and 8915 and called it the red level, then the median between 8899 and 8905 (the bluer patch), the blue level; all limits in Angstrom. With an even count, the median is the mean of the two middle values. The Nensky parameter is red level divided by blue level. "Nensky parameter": 1.019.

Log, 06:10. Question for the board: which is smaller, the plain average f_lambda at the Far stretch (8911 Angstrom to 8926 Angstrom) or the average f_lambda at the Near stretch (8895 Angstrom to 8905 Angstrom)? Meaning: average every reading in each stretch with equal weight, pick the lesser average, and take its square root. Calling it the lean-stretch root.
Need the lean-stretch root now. 7.80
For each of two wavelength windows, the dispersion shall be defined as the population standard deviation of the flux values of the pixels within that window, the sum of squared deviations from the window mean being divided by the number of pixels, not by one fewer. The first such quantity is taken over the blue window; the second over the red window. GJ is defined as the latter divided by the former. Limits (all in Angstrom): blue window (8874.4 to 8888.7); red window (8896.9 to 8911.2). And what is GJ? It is 0.88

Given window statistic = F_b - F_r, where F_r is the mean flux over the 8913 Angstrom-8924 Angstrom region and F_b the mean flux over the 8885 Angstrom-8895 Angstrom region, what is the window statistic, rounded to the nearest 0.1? 3.0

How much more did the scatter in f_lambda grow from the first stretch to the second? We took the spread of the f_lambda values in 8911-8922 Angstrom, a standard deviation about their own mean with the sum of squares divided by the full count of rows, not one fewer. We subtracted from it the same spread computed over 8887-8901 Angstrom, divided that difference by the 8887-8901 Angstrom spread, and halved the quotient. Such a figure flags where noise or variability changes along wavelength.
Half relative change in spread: -0.14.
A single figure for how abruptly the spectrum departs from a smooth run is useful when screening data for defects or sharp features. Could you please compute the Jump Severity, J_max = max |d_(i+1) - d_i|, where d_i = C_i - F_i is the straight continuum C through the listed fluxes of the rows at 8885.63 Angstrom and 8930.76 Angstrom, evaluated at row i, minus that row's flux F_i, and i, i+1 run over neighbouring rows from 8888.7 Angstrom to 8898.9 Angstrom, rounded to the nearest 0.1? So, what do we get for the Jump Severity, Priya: 10.0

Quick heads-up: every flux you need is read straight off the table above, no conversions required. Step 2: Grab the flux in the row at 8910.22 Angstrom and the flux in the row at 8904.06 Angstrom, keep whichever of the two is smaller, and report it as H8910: 59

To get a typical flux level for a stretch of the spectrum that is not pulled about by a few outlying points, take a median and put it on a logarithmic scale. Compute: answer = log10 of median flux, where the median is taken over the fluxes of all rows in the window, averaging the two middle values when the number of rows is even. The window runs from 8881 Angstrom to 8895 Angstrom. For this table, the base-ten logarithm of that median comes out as 1.80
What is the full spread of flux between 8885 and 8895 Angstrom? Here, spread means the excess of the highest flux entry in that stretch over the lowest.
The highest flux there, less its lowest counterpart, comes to 10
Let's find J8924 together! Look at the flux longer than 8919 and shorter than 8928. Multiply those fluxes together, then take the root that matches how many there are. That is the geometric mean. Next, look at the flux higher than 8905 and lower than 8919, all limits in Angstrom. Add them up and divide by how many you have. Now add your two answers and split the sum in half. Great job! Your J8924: 59.6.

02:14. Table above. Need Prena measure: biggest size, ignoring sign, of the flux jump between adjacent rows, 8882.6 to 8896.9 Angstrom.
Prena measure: 9.9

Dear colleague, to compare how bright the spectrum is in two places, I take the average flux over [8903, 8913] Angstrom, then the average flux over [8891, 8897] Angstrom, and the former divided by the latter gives 0.98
